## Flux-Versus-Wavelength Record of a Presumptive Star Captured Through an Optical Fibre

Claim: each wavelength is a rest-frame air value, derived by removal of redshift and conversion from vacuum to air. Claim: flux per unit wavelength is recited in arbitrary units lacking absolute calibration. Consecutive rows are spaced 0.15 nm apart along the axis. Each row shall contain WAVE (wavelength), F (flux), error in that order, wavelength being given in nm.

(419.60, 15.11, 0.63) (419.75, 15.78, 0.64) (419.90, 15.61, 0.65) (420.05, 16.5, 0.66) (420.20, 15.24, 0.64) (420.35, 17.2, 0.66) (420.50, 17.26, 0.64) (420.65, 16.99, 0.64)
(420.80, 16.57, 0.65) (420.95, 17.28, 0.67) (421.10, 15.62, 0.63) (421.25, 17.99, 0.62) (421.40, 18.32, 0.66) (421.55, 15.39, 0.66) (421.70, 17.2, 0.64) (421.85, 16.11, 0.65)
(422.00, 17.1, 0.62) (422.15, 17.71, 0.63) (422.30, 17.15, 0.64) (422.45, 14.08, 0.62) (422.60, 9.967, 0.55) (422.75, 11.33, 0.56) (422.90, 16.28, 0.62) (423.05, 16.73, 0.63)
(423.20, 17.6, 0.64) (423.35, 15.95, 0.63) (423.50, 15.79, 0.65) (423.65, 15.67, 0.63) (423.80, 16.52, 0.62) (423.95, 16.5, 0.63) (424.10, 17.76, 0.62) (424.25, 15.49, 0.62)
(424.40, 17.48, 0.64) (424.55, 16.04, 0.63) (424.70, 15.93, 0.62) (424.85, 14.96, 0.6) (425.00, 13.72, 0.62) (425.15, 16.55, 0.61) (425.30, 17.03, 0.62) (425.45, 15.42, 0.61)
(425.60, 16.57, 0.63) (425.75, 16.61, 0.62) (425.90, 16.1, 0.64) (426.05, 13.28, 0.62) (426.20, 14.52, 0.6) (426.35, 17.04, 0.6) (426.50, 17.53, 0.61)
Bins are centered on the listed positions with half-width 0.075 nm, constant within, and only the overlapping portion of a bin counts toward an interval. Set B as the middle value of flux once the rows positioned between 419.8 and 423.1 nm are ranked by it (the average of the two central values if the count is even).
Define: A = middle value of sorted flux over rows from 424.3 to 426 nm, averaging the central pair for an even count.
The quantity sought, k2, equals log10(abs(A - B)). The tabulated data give -0.26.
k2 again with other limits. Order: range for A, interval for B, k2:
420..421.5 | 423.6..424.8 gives -0.08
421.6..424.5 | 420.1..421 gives -0.23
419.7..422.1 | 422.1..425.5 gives -0.13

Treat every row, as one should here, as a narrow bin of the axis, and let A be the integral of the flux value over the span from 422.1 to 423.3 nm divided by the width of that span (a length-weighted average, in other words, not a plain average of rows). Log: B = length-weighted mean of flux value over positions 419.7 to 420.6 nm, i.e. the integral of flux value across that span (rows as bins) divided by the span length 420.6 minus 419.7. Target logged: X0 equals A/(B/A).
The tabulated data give 13.9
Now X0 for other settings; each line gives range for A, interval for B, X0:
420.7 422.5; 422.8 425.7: 17.4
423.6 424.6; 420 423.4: 16.9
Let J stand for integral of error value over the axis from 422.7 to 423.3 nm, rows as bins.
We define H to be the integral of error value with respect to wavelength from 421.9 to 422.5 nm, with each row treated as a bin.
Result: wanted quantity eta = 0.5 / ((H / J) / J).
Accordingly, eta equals 0.2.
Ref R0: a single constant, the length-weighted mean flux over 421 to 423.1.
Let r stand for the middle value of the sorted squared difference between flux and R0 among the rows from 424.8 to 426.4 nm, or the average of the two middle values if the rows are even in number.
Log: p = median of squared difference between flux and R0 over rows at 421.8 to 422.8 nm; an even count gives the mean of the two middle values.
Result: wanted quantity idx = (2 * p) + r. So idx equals 6.5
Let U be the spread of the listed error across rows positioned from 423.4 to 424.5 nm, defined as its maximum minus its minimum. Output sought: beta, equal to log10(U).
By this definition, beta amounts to -1.52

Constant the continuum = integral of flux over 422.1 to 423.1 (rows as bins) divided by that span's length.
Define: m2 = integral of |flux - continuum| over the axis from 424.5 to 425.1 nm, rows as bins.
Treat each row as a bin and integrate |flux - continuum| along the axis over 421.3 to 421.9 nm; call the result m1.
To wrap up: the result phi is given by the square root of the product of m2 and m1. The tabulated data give 0.9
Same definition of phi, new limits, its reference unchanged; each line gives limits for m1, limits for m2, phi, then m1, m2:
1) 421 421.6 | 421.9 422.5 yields 1.3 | 1.4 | 1.32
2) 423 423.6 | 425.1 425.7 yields 1.1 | 1.1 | 1.06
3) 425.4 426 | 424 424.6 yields 1.1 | 0.9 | 1.25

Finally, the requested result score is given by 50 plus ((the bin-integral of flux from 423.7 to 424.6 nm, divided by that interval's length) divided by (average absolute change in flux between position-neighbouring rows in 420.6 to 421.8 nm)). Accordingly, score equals 61.4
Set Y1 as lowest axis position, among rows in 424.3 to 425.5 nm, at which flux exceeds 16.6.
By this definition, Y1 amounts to 424.40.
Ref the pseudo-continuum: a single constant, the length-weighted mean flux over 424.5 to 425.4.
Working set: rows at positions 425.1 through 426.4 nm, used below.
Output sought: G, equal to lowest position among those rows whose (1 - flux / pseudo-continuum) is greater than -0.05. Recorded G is 425.45 nm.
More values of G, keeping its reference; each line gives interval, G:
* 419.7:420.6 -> 419.75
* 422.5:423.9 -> 422.60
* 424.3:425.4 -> 424.55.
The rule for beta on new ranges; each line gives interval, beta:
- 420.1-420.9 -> -1.70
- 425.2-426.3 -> -1.40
